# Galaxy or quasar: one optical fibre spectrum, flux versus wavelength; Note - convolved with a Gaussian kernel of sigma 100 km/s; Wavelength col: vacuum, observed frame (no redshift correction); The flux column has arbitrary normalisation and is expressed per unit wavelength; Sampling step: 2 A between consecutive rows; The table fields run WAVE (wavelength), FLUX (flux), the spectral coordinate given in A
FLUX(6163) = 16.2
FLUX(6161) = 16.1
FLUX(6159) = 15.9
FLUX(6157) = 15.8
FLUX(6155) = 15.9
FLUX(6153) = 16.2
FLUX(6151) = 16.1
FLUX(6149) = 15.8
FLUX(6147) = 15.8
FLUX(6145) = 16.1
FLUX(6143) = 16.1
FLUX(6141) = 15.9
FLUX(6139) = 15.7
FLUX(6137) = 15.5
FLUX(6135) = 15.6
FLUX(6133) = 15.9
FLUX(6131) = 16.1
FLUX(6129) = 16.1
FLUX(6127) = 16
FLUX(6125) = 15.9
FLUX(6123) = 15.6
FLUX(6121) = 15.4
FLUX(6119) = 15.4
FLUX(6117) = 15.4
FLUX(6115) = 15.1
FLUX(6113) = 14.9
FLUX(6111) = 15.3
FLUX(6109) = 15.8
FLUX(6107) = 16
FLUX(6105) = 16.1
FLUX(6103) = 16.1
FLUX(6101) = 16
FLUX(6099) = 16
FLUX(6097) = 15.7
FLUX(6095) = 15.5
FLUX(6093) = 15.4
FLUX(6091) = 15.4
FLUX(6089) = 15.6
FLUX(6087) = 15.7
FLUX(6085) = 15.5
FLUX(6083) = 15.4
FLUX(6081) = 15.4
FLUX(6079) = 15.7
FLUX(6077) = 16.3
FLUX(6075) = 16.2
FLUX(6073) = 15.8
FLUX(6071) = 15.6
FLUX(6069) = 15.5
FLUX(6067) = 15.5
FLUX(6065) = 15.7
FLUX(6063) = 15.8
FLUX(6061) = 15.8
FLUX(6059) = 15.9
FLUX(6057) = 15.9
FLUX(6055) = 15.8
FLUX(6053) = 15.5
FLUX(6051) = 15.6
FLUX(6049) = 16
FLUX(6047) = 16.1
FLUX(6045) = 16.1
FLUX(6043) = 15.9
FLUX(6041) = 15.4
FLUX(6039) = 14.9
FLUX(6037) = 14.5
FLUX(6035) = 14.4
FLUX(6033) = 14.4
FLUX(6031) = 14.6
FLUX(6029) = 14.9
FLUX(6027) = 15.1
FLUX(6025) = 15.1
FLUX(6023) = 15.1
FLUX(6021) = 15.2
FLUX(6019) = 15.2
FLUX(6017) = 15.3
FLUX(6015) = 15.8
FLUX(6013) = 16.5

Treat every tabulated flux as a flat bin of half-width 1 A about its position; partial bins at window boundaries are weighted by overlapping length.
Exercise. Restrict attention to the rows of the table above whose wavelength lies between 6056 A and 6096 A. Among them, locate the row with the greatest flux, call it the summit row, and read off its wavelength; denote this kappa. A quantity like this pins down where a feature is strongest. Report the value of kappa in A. 6077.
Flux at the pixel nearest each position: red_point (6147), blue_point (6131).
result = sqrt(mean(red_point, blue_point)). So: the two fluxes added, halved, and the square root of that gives 3.99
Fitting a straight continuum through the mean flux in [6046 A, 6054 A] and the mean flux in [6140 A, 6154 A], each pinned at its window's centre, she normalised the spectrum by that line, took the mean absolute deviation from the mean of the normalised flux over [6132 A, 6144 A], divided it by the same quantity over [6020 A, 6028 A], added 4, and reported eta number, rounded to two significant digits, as 8.4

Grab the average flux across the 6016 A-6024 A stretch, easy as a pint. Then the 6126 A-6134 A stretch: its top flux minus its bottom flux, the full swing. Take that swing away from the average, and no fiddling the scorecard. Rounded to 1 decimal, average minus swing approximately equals 15.0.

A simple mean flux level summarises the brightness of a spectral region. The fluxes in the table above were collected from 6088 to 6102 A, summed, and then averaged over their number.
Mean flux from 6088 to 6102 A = 15.7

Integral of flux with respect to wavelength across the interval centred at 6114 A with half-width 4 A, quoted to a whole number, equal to 121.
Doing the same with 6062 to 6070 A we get 125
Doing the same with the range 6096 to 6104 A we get 128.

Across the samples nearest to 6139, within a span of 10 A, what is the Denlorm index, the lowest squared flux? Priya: 240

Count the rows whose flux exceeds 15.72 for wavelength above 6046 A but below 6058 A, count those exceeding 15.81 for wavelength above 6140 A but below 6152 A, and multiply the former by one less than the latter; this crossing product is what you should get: 12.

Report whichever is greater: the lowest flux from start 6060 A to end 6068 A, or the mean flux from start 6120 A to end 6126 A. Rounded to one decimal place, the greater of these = 15.6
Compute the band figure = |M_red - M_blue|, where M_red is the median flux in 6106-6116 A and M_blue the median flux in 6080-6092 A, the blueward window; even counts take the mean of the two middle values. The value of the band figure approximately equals 0.15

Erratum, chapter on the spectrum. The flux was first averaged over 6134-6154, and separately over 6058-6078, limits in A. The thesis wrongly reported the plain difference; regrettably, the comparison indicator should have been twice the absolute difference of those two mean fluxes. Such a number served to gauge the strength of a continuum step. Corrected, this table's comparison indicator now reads 0.14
